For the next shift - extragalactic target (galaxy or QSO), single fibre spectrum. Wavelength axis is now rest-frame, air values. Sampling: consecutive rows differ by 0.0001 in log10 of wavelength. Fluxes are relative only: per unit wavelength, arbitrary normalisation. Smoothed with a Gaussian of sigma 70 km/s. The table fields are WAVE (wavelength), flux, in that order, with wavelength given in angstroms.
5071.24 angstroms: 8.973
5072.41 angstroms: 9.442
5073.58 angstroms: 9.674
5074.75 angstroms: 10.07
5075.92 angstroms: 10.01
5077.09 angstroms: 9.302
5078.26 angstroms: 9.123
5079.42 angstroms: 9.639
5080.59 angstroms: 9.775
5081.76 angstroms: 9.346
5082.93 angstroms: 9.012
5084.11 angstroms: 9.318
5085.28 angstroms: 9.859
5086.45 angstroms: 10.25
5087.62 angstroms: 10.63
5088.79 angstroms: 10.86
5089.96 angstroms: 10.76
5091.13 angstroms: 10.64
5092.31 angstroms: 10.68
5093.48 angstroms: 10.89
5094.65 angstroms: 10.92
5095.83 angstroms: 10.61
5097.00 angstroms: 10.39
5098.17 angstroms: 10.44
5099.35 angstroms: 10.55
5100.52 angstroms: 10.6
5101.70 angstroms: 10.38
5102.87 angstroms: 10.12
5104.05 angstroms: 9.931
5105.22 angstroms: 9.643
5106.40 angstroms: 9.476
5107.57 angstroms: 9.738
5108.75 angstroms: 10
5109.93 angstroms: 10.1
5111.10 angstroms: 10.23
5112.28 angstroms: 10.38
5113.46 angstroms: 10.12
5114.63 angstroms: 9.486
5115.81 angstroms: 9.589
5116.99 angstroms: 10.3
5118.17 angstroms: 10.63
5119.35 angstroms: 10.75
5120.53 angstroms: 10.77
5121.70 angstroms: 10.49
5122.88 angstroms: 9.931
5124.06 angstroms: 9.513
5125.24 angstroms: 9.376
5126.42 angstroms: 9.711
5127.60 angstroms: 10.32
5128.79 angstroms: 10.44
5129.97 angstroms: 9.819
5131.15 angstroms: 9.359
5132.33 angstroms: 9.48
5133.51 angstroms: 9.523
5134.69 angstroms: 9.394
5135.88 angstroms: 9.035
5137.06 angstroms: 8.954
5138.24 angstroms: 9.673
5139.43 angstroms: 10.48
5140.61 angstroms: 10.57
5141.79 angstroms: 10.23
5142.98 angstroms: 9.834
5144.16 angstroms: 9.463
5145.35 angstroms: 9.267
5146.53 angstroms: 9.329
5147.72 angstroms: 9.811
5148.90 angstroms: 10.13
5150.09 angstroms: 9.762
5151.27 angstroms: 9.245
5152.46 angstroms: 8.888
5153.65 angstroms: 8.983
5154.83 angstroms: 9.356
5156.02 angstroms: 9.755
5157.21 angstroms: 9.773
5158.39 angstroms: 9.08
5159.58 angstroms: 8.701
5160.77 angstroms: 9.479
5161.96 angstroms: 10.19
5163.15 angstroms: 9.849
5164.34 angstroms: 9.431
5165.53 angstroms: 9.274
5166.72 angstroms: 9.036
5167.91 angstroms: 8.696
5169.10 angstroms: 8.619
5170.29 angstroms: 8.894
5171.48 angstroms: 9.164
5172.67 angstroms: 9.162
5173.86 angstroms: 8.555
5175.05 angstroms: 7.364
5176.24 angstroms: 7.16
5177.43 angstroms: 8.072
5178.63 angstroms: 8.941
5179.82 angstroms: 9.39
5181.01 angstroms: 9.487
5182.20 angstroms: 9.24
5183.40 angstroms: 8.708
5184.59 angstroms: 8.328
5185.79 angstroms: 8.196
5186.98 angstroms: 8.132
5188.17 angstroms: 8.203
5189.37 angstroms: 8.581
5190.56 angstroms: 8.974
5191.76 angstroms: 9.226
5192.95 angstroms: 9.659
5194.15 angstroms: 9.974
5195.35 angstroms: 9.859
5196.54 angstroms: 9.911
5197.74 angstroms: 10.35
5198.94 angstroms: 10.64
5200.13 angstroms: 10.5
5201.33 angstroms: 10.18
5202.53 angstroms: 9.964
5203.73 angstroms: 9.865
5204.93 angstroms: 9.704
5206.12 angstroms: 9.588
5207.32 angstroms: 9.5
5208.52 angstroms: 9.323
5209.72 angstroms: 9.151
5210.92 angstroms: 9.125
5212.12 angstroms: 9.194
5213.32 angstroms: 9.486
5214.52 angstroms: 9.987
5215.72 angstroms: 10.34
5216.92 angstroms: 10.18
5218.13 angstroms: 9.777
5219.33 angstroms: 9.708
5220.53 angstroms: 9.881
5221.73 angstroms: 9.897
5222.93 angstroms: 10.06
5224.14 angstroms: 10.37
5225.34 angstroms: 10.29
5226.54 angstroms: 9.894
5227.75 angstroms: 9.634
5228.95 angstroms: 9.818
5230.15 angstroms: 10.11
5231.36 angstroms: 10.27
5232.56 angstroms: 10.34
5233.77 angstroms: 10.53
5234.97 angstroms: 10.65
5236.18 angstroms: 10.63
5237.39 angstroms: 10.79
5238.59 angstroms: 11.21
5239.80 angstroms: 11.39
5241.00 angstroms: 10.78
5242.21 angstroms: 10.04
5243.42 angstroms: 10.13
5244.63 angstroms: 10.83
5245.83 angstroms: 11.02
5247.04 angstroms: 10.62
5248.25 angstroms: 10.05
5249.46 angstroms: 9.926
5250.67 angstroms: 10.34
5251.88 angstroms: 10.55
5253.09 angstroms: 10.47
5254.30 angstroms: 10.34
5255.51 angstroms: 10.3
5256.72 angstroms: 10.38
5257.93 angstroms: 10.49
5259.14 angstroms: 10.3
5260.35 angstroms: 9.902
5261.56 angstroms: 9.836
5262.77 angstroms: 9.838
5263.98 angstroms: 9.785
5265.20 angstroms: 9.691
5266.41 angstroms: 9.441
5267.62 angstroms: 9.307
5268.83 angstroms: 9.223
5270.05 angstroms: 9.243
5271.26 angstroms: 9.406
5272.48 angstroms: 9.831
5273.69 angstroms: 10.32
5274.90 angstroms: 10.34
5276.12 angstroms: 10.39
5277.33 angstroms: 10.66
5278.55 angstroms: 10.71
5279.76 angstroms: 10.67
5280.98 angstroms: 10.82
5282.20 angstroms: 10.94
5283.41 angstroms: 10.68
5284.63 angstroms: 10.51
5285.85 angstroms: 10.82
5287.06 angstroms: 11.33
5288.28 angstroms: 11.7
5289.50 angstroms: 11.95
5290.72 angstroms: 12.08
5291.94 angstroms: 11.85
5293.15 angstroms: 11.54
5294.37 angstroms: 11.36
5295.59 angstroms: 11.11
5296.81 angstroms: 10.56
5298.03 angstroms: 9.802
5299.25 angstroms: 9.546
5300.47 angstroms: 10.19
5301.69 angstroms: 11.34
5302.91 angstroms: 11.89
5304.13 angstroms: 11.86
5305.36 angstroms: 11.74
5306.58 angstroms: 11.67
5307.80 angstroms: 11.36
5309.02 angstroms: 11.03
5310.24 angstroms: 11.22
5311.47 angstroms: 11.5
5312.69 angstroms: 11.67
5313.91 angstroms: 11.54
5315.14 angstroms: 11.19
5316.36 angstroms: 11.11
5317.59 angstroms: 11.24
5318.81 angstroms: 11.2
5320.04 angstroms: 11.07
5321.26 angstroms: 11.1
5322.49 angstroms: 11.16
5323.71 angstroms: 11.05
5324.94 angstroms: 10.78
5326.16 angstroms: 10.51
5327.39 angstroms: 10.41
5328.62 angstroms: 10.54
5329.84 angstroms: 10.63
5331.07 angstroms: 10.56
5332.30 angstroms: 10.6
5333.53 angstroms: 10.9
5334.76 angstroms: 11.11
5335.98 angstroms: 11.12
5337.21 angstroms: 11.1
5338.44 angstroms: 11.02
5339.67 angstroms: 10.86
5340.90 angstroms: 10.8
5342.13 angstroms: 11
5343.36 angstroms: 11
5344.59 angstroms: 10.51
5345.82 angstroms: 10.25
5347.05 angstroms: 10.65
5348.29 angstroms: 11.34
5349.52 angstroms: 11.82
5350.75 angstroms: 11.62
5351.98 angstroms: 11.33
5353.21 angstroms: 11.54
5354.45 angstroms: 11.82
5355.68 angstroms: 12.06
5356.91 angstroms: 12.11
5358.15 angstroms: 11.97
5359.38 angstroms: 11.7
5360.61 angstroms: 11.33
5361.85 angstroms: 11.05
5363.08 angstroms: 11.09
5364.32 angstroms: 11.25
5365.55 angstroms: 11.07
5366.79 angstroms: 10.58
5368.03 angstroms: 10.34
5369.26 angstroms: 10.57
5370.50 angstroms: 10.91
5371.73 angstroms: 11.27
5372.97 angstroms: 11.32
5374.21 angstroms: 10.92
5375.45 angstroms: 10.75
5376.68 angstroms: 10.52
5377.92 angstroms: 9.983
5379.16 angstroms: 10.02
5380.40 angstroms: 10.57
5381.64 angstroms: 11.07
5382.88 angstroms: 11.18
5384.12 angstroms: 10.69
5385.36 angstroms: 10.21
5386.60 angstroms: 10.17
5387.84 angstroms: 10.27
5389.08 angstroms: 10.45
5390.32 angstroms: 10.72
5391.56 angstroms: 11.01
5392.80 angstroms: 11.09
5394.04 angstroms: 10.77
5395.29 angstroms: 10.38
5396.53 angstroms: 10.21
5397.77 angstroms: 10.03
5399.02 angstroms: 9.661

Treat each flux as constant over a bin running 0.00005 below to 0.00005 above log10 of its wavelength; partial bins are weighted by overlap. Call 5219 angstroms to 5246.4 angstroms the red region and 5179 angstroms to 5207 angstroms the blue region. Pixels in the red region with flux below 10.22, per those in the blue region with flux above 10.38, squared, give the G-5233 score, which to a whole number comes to 25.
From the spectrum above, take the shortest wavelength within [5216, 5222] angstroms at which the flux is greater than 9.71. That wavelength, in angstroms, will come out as 5216.92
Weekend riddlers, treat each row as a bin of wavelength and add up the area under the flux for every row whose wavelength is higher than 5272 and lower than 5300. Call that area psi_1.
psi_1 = 304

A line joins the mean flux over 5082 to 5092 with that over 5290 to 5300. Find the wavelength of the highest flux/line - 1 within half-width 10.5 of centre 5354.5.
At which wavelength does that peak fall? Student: 5356.91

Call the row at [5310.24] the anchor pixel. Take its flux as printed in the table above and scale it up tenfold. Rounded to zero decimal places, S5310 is 112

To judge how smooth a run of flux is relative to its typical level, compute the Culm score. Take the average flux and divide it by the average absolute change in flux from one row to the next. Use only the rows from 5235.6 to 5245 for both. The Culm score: 26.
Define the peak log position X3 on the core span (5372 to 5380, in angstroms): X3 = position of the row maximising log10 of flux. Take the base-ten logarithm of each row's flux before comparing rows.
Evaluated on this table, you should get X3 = 5372.97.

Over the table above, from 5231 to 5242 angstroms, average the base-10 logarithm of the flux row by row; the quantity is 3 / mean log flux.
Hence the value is 2.91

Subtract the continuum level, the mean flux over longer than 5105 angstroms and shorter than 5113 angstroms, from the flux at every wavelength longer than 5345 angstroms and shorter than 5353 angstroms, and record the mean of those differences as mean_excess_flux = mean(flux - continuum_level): 1.2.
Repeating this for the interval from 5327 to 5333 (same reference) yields 0.6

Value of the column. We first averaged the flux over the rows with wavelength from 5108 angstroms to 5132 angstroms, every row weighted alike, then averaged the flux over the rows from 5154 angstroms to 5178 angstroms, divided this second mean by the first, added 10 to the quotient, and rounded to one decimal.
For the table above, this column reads 10.9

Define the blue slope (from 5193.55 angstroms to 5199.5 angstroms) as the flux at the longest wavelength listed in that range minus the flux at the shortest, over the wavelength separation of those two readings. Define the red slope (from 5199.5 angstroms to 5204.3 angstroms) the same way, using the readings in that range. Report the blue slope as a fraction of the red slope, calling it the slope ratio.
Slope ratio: -0.8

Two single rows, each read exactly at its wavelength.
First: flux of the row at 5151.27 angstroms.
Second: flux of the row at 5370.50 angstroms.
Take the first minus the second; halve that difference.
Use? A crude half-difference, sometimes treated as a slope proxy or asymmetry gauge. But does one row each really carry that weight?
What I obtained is -0.8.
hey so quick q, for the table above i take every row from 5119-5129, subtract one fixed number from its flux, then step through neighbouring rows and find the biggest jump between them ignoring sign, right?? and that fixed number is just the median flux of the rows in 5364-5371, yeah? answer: 0.6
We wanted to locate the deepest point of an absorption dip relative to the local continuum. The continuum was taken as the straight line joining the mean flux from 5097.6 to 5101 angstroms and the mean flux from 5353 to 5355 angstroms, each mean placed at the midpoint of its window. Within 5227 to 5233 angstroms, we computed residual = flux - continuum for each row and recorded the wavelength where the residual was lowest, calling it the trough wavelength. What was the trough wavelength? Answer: 5227.75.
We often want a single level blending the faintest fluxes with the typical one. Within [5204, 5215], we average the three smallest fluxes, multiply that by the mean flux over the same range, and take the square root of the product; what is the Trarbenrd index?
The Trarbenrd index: 9.3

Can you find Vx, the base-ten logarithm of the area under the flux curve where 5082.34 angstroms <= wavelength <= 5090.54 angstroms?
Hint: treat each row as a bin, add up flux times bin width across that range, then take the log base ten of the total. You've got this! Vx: 1.918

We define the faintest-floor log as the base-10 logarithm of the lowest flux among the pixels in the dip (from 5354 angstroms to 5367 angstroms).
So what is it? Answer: 1.02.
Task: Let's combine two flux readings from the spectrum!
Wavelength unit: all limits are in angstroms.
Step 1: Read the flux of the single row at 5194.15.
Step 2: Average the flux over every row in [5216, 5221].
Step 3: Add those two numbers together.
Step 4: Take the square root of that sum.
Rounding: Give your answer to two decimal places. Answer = 4.46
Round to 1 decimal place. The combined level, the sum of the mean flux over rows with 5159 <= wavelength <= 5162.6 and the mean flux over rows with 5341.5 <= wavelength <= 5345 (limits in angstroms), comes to 20.3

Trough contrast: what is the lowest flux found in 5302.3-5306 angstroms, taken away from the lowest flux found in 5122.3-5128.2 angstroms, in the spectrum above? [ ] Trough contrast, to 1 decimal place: -2.4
